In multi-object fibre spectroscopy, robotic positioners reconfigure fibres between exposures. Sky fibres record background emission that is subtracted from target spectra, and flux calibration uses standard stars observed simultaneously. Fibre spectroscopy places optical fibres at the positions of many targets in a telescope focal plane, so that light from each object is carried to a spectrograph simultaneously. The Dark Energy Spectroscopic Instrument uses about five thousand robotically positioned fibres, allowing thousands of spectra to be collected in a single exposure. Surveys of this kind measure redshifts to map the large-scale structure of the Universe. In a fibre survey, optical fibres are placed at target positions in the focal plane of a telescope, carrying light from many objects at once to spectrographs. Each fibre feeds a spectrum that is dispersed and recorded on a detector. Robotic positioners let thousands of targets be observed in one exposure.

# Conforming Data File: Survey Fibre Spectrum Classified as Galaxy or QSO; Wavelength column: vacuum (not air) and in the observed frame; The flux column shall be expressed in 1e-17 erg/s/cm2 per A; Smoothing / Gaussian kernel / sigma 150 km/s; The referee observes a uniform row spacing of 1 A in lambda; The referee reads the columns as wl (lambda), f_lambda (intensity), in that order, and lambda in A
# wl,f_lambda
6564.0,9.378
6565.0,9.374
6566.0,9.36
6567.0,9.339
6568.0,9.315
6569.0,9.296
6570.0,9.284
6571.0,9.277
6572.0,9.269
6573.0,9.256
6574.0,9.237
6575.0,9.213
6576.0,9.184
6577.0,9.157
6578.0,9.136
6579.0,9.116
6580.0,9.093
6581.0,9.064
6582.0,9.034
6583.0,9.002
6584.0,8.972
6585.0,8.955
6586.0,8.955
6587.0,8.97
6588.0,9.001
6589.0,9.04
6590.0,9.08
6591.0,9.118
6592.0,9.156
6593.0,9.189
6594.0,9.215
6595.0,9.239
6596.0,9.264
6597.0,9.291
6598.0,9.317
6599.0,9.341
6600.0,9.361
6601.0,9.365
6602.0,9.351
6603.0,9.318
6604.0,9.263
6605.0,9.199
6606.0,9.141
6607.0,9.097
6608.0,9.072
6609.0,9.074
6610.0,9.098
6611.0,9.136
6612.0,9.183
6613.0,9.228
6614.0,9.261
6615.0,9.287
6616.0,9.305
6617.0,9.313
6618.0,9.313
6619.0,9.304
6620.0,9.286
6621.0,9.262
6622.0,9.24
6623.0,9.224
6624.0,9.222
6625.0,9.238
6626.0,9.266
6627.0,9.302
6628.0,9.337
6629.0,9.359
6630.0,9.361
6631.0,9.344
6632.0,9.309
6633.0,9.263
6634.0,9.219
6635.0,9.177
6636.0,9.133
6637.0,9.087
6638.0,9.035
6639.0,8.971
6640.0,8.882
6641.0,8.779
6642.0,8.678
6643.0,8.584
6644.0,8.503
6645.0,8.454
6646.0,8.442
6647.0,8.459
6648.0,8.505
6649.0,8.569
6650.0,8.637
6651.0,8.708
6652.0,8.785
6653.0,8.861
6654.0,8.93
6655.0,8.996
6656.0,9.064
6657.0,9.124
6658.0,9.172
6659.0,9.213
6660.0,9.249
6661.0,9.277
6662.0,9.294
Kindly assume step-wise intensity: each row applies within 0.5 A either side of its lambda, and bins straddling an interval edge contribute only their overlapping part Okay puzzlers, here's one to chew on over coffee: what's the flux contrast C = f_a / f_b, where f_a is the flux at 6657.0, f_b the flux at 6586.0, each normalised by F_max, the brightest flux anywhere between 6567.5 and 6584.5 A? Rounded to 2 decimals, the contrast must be 1.02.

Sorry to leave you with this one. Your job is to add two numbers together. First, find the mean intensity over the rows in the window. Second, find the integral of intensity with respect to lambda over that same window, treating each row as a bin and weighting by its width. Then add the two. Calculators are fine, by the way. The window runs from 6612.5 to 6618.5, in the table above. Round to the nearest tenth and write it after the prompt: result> 65.0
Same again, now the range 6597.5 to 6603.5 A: 65.4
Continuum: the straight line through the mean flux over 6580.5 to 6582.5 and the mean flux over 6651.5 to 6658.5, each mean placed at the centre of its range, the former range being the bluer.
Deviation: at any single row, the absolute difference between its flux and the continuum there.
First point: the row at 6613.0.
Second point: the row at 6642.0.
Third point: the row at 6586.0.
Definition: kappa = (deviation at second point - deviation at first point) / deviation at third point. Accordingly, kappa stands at 1.3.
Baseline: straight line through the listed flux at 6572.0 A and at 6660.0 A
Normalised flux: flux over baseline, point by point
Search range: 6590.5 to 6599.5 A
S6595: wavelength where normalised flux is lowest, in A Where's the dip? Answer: 6591.0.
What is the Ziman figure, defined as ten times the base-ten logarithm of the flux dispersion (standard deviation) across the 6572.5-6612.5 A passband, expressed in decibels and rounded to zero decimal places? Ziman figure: -9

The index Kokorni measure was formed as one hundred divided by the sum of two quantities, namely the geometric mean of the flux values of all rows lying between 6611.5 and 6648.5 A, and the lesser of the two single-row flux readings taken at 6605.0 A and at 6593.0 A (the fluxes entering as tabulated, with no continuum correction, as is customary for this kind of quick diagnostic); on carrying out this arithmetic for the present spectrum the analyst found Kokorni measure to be 5.47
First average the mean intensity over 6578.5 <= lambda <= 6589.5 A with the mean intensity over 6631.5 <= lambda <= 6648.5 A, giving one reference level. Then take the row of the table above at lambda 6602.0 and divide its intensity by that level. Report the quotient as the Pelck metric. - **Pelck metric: 1.05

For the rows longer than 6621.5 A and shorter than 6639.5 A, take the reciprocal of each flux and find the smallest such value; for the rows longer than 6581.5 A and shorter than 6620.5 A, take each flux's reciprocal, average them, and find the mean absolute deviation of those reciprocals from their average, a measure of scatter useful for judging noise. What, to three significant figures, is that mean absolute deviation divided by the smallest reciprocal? 0.0125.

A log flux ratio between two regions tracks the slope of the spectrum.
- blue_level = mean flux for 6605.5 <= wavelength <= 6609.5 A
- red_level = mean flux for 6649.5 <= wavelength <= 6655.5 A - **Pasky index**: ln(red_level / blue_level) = -0.031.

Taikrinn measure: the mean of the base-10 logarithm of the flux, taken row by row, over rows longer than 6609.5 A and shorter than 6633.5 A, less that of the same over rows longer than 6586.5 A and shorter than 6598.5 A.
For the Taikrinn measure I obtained 0.005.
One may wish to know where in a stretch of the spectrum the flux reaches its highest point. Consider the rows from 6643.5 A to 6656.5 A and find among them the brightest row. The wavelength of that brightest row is 6656.0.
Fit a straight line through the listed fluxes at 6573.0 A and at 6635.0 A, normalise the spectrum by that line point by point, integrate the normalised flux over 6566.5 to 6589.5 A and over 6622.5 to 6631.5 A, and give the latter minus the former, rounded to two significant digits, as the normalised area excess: -14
